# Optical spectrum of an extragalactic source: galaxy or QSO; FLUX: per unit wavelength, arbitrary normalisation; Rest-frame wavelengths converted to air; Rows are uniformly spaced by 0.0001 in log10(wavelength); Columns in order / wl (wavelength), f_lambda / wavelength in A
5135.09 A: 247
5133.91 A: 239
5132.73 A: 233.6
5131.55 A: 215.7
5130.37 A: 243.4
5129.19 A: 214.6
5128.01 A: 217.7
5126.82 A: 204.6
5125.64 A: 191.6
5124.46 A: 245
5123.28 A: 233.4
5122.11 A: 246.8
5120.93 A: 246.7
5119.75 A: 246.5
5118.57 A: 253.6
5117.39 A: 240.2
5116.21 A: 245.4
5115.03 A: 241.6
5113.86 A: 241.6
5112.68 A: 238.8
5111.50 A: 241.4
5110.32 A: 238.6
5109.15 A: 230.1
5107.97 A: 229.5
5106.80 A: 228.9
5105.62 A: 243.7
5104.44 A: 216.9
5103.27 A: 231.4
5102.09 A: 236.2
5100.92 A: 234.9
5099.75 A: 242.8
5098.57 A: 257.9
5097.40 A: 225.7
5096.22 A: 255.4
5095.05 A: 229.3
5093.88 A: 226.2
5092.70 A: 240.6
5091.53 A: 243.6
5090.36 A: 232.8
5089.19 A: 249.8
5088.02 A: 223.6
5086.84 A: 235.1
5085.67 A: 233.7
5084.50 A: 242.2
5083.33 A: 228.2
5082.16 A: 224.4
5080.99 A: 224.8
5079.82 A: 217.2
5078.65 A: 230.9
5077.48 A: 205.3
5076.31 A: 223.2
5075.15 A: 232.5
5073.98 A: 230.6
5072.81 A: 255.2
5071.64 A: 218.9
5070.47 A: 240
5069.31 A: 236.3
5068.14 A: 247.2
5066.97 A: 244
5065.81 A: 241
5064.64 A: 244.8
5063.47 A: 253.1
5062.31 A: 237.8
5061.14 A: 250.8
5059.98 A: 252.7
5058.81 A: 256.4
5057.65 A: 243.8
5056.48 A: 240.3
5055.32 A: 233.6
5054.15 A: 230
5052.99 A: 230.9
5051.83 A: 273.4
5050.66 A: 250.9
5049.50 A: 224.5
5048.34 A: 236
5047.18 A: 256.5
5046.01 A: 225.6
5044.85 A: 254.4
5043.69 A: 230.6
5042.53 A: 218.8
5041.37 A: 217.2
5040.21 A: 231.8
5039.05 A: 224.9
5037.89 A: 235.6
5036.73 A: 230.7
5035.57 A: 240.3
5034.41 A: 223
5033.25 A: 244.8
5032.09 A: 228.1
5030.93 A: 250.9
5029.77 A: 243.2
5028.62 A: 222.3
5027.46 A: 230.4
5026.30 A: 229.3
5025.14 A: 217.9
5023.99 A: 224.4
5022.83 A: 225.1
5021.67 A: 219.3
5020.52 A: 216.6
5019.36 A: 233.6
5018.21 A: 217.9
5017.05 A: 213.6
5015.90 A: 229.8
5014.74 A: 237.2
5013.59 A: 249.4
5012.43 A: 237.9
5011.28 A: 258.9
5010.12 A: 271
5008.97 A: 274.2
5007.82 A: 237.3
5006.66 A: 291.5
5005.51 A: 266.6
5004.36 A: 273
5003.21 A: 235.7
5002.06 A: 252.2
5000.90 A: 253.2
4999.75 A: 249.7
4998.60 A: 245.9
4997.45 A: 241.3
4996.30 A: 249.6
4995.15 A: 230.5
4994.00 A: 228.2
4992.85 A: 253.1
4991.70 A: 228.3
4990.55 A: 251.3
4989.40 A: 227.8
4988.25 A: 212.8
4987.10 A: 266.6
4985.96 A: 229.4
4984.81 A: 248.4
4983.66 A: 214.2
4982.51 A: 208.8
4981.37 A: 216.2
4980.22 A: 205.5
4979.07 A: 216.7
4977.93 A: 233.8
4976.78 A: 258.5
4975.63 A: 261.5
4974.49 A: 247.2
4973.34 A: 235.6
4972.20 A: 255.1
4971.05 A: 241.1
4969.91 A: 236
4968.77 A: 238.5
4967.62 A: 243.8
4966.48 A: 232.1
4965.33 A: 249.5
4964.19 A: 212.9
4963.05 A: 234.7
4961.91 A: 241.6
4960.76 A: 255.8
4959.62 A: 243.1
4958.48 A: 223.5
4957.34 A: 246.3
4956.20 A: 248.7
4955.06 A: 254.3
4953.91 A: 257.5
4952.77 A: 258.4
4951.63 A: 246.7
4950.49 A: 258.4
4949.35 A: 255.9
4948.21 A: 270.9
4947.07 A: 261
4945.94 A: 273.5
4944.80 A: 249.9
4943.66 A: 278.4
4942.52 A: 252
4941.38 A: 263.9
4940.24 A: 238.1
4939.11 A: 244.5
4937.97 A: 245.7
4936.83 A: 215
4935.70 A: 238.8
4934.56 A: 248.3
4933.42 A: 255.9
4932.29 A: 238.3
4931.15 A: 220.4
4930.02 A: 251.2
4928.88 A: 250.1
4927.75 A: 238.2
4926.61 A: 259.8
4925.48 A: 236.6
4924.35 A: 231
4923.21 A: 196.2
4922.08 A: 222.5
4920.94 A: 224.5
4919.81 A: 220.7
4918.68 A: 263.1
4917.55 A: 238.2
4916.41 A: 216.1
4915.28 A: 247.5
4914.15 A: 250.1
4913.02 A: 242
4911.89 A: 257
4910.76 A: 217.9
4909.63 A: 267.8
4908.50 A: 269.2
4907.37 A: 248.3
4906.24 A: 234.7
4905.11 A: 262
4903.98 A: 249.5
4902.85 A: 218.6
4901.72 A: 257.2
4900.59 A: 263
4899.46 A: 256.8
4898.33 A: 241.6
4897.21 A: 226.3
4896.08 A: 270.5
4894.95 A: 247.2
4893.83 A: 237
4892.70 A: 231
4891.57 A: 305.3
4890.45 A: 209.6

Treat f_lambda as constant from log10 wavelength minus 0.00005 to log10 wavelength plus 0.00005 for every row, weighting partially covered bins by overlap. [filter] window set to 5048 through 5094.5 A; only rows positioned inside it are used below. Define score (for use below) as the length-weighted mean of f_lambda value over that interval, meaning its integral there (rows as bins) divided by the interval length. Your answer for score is 237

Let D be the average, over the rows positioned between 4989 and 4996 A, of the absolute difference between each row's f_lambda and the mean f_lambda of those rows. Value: 10.4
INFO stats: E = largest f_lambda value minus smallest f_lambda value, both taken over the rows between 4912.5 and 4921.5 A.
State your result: 47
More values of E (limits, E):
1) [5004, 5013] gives 54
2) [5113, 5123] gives 13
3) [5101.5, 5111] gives 27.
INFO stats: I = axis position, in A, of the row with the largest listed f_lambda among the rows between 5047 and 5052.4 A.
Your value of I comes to 5051.83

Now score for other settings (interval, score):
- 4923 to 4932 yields 237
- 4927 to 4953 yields 250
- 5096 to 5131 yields 235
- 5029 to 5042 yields 234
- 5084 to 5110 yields 236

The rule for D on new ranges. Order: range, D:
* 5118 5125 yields 4.1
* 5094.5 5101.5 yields 11.0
